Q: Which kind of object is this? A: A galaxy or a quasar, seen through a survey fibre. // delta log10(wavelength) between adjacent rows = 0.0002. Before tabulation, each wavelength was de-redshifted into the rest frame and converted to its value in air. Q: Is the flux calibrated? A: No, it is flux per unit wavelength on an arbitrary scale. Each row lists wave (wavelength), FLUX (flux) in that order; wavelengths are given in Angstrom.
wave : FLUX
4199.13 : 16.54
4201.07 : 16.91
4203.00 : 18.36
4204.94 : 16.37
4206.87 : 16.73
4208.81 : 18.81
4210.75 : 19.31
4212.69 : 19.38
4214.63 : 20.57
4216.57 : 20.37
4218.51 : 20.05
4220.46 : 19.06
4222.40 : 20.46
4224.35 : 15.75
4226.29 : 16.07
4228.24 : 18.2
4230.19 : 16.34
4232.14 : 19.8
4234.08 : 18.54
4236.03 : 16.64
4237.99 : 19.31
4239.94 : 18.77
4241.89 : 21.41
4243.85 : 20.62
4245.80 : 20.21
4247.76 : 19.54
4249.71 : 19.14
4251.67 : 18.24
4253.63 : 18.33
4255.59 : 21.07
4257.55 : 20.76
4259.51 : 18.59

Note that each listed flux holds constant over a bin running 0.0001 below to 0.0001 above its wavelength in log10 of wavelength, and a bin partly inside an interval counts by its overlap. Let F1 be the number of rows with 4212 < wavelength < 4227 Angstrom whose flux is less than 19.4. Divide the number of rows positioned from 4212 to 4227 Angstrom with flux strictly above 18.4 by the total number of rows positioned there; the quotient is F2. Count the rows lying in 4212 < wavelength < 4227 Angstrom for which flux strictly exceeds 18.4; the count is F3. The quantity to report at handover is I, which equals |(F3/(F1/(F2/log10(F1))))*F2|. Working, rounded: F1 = 4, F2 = 0.75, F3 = 6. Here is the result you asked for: 1.4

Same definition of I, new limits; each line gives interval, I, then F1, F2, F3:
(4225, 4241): 0.2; 7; 0.50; 4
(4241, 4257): 2.4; 3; 0.75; 6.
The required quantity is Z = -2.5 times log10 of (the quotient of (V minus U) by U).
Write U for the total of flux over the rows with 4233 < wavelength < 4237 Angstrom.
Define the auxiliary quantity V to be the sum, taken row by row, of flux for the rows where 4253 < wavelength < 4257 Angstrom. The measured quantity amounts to 2.3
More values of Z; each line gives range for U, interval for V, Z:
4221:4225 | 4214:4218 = 2.2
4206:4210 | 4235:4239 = 4.8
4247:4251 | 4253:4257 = 4.3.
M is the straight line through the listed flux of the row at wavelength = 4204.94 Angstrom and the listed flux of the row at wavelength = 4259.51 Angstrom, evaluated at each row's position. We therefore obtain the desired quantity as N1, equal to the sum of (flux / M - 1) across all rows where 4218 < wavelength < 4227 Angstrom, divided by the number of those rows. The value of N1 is 0.071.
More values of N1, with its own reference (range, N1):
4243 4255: 0.066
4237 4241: 0.072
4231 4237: 0.044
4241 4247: 0.156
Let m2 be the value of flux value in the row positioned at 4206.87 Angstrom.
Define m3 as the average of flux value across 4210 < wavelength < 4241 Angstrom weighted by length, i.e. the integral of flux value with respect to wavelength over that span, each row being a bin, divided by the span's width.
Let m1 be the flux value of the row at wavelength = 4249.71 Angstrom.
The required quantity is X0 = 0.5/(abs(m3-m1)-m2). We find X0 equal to -0.0308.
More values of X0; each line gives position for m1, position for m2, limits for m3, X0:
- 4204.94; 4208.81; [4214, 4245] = -0.0306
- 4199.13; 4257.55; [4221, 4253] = -0.0269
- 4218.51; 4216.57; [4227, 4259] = -0.0257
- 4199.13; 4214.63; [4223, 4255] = -0.0270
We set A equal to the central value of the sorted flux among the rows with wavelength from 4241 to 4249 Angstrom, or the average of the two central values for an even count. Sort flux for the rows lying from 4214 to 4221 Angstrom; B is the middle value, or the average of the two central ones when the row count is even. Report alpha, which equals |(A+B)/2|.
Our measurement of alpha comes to 20.31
